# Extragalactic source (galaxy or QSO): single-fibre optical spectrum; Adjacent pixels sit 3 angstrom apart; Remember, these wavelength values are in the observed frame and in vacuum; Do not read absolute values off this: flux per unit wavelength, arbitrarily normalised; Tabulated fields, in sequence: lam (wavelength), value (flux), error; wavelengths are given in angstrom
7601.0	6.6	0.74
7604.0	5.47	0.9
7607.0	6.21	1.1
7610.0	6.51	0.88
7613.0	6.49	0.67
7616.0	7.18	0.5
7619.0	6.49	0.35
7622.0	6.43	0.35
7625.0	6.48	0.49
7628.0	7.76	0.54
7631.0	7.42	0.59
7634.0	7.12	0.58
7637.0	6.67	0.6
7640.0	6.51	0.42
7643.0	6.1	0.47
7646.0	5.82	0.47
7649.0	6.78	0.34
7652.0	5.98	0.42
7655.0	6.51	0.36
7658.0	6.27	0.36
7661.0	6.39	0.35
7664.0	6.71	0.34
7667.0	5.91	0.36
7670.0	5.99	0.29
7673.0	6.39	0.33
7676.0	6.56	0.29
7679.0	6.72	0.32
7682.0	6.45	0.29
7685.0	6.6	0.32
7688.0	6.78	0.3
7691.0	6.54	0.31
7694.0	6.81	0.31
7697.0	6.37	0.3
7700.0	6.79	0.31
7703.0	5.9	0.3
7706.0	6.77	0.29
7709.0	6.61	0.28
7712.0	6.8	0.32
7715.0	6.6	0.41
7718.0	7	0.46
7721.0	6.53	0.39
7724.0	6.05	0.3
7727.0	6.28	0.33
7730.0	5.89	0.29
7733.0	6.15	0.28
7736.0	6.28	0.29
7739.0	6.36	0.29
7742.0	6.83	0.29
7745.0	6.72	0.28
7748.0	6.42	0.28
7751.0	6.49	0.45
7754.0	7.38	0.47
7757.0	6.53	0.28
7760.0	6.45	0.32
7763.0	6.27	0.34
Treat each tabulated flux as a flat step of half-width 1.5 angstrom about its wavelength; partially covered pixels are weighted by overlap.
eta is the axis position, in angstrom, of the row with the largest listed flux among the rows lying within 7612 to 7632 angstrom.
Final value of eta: 7628.0 angstrom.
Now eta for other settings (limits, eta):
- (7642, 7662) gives 7649.0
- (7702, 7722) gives 7718.0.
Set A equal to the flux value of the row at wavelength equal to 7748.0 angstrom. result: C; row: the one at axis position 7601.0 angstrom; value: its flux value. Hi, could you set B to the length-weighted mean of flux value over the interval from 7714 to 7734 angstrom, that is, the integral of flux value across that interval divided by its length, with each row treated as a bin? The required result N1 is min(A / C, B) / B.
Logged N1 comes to 0.153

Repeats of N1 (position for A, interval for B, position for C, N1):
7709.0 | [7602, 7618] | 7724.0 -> 0.171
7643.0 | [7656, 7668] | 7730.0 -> 0.163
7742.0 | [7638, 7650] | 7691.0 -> 0.166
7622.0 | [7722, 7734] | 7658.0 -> 0.168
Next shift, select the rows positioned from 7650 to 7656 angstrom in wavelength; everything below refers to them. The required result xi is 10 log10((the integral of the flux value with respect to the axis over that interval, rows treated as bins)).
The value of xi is 15.8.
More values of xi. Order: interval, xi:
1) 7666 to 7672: 15.6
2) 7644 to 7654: 17.9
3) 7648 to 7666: 20.6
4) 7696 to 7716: 21.2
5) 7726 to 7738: 18.7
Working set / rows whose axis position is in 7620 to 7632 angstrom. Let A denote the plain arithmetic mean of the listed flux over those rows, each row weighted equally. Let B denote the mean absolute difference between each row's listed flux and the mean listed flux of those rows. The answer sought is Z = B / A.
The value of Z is 0.081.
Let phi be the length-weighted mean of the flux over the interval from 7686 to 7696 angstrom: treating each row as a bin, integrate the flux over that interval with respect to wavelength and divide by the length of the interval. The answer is 6.69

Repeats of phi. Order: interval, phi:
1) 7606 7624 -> 6.56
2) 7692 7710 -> 6.54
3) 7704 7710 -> 6.63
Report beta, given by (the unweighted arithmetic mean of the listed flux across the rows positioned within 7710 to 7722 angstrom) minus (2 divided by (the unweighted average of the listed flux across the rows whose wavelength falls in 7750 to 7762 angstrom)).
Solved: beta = 6.43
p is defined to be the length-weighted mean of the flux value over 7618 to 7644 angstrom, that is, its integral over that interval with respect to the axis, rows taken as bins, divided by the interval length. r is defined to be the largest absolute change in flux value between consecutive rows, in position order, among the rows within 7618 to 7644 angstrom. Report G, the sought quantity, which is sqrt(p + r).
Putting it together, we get 2.84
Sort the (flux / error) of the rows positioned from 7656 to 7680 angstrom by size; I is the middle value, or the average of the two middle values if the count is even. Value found 19.5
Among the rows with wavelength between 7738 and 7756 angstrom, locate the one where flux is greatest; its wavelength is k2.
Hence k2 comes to 7754.0 angstrom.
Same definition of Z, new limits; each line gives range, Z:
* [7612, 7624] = 0.040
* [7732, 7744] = 0.033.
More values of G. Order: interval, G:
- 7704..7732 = 2.64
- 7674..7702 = 2.65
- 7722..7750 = 2.61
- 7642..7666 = 2.70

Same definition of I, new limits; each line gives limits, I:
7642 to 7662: 17.4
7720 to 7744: 21.0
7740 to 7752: 23.2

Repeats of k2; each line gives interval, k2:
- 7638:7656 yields 7649.0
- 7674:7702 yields 7694.0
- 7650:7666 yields 7664.0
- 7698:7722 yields 7718.0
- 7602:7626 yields 7616.0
